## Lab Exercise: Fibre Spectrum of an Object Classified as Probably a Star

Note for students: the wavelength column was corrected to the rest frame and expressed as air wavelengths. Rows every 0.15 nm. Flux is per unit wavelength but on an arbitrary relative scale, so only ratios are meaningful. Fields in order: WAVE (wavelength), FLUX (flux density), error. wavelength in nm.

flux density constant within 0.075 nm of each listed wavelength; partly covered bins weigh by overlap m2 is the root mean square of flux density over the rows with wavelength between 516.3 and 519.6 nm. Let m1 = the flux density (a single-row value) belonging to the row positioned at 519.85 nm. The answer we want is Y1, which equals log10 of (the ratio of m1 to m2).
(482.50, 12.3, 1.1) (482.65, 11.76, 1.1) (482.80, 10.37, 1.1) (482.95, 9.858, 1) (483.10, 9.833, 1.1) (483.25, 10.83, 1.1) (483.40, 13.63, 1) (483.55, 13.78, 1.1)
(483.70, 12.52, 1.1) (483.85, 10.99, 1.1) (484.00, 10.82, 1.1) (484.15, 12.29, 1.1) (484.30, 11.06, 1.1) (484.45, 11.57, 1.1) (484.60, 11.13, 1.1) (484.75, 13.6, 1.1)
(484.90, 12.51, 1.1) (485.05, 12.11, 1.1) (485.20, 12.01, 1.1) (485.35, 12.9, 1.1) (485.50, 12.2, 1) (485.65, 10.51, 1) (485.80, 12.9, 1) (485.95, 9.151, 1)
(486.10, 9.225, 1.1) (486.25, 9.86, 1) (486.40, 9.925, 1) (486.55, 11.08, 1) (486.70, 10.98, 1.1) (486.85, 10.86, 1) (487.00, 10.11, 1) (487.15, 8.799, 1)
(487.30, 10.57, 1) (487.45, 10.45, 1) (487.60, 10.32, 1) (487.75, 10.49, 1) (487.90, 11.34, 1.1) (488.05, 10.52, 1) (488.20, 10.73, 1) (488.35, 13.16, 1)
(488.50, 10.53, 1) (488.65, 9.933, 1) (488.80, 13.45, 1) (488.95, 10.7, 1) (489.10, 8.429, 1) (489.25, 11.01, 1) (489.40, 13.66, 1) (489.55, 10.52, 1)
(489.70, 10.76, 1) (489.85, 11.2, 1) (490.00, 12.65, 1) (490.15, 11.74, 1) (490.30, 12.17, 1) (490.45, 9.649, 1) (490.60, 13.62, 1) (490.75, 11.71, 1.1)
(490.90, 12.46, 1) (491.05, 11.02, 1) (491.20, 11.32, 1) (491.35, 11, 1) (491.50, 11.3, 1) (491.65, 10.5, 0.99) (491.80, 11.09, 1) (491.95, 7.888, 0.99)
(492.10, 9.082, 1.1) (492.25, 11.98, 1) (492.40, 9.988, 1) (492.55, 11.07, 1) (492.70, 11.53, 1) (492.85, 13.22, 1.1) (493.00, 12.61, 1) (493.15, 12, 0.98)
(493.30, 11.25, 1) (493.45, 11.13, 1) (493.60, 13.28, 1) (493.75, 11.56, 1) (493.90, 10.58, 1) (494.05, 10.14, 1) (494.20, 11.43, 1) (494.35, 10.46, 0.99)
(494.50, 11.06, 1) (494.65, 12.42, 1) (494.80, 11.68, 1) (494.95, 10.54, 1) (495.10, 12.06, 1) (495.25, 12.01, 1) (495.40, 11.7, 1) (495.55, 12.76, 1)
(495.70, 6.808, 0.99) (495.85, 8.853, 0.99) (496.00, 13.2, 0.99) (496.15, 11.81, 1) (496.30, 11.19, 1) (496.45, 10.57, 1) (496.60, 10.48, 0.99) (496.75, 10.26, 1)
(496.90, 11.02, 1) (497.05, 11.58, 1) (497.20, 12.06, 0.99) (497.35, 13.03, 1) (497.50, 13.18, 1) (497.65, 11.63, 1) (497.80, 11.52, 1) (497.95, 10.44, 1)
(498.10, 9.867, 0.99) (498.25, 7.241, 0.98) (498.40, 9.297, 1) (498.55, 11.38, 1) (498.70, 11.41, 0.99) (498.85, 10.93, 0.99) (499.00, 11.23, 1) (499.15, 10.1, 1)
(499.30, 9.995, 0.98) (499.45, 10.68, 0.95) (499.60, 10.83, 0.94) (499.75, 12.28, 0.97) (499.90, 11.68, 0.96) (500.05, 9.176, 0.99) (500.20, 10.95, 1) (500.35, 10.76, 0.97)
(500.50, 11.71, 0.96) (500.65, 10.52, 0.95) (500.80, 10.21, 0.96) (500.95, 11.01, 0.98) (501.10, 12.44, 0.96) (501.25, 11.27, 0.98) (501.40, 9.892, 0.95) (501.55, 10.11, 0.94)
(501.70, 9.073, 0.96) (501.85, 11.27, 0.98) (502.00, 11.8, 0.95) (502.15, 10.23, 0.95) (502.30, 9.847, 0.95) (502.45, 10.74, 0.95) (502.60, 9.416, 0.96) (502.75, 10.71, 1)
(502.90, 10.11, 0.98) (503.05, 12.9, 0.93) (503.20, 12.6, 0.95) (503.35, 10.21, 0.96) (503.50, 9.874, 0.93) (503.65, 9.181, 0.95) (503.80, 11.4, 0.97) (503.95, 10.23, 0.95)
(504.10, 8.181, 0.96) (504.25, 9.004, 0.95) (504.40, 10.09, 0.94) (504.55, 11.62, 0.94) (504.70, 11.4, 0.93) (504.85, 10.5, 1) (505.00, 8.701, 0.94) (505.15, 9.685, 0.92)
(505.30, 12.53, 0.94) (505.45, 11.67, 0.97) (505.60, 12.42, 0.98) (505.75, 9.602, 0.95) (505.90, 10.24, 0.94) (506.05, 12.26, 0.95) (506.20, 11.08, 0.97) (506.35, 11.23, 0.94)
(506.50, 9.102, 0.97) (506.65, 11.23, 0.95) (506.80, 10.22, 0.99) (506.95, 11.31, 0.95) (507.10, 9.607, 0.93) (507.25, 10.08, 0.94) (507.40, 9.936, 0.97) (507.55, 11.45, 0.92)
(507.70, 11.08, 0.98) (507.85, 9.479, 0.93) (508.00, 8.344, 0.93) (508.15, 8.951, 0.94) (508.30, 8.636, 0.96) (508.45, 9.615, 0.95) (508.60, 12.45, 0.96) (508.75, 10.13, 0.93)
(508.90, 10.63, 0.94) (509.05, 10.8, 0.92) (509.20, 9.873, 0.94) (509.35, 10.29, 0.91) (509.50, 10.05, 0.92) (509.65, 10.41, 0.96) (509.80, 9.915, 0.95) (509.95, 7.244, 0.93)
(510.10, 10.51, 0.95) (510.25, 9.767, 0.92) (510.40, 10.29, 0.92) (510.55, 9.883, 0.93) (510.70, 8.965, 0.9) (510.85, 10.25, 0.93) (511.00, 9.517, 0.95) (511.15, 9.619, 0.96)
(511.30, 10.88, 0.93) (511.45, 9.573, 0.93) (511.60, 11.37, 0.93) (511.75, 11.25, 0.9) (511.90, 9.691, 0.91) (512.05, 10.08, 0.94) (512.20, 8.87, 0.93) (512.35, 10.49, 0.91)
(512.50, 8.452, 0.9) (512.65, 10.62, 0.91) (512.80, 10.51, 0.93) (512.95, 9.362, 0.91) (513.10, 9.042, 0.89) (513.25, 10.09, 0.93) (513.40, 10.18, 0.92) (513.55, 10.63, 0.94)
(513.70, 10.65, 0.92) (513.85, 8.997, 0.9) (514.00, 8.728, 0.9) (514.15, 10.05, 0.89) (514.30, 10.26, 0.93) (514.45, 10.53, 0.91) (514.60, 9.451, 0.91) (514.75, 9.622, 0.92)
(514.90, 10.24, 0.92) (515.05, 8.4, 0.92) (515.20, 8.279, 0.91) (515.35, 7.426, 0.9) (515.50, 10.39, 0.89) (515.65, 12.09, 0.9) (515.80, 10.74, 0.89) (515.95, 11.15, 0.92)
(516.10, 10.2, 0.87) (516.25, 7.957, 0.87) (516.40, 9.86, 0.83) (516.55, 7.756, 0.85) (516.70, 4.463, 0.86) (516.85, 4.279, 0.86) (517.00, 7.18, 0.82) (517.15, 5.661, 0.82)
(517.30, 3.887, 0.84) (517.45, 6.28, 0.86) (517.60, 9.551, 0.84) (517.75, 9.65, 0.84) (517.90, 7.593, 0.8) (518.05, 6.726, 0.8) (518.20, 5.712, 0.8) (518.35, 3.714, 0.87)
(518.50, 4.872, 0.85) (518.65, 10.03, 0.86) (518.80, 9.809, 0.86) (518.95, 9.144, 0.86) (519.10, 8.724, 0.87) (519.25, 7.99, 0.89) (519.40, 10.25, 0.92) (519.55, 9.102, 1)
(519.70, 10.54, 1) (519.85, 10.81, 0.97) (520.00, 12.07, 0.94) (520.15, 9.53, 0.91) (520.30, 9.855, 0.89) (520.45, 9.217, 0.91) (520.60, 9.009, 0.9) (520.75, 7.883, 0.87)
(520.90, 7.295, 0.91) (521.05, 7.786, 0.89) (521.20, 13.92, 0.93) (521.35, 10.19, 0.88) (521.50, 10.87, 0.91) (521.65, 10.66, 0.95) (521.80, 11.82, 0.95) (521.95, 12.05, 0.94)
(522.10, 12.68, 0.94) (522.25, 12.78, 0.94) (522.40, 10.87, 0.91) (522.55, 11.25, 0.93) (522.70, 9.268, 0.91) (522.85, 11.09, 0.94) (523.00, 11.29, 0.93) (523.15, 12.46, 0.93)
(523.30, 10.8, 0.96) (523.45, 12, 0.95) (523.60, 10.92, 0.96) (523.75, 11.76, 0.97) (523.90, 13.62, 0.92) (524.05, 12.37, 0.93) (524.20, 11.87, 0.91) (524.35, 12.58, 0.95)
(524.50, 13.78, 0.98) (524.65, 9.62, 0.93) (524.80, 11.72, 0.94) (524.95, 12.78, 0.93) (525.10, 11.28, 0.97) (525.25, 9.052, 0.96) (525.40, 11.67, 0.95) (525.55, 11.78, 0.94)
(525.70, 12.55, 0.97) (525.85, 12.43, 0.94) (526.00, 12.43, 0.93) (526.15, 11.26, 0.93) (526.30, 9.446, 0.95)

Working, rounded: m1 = 10.81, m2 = 7.7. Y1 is 0.15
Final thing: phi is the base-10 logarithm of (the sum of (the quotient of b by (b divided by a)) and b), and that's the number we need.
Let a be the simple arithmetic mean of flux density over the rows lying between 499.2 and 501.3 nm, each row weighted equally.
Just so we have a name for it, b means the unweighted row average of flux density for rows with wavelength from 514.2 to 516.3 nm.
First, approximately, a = 11.0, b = 9.8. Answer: 1.32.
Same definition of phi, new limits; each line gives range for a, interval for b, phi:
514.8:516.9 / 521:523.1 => 1.30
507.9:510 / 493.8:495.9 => 1.32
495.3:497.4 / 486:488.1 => 1.33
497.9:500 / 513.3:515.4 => 1.30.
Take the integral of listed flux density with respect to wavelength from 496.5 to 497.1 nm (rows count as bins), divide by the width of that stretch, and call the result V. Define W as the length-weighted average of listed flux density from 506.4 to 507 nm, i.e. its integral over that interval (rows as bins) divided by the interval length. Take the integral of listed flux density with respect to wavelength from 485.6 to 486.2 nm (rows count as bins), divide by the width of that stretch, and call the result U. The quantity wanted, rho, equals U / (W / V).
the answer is 10.7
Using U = 10.4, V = 10.8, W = 10.5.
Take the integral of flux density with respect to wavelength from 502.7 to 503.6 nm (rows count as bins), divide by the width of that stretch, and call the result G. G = 11.0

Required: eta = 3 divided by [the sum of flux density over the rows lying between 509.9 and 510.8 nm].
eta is 0.053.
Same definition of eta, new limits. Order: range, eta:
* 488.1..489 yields 0.044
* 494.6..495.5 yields 0.043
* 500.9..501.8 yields 0.047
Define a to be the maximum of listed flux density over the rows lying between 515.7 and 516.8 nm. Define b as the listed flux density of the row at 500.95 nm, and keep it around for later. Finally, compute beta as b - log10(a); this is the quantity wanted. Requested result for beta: 10.0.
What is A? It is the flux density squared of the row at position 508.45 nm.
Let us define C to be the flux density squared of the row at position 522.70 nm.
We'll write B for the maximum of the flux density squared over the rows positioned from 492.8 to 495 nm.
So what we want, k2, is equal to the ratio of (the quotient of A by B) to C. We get 0.0061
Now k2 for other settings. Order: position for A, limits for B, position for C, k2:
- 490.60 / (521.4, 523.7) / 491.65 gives 0.0103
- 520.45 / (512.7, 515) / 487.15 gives 0.0097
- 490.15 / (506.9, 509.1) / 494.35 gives 0.0081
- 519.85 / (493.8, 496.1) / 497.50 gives 0.0039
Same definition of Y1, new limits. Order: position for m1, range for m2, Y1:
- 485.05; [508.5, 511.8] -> 0.07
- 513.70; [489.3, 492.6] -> -0.02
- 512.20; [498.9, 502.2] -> -0.09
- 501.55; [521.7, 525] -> -0.07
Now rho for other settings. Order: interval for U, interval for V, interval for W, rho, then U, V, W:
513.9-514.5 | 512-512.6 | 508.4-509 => 8.7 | 9.8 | 9.5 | 10.8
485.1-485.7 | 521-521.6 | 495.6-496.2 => 12.7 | 12.0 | 10.8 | 10.2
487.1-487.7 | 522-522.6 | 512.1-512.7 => 12.6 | 10.1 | 11.9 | 9.6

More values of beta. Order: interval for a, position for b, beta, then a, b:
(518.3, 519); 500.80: 9.2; 10.03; 10.21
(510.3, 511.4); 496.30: 10.2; 10.88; 11.19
